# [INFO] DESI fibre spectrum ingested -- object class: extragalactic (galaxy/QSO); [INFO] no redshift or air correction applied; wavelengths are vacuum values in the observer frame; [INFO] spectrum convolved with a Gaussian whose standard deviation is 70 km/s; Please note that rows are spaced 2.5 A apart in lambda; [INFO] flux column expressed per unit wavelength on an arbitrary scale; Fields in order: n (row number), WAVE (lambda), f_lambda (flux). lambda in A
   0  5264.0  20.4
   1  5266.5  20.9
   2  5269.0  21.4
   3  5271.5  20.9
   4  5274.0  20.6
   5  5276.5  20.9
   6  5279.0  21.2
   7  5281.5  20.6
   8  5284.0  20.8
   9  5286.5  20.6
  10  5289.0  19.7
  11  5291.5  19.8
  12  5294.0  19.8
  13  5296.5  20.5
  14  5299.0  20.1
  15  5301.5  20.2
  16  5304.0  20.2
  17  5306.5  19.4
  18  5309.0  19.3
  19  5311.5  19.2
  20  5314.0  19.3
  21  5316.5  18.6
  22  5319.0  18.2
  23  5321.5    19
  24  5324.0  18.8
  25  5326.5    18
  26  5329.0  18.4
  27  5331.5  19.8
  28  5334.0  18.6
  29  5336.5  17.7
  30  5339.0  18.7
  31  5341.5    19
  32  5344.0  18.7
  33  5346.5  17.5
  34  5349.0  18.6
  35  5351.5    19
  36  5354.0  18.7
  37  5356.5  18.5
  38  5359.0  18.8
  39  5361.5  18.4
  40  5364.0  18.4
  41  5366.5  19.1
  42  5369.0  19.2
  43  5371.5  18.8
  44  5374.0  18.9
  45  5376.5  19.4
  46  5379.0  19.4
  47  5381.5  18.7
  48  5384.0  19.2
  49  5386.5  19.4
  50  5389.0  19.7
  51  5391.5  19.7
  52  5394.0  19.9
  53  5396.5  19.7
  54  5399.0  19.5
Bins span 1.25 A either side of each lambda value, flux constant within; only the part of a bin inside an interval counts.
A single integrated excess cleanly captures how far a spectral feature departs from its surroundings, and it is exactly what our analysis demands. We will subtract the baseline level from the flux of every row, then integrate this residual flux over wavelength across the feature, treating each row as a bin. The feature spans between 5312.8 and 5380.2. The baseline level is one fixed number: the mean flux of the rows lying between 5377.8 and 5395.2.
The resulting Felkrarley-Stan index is -48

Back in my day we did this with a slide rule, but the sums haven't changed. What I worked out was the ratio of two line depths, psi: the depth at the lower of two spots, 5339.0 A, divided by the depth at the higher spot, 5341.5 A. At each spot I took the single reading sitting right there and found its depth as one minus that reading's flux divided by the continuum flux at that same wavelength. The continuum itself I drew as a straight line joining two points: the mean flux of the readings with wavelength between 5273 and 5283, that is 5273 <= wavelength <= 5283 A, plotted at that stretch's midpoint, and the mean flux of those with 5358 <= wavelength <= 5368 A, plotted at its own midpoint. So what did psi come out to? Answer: 3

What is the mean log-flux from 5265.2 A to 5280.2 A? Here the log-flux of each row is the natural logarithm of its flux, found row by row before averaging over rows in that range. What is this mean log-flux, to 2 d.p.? 3.04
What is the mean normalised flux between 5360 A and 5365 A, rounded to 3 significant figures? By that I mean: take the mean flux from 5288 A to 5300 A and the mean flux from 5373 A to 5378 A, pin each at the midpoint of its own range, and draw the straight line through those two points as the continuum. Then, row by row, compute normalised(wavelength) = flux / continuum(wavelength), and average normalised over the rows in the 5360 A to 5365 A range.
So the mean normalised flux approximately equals 0.954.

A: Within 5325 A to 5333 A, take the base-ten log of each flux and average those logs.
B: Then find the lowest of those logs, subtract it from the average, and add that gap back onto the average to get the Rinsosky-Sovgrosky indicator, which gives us 1.29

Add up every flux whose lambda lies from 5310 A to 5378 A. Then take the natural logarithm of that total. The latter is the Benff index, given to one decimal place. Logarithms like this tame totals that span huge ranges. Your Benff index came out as 6.2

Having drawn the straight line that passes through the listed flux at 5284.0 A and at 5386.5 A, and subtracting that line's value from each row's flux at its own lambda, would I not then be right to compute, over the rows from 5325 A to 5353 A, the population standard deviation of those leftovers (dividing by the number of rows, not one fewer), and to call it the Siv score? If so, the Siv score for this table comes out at 0.63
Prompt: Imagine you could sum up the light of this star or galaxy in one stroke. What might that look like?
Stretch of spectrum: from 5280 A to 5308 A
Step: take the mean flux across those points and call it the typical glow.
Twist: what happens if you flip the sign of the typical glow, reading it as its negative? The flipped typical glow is -20.2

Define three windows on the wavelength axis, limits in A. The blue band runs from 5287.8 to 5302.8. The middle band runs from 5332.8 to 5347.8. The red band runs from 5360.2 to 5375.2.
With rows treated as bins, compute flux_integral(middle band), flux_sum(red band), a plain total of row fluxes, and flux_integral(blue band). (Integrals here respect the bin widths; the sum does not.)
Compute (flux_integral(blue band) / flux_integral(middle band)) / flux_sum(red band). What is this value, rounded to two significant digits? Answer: 0.0097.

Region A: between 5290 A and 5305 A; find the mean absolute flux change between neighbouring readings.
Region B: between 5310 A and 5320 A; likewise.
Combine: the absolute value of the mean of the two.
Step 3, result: 0.32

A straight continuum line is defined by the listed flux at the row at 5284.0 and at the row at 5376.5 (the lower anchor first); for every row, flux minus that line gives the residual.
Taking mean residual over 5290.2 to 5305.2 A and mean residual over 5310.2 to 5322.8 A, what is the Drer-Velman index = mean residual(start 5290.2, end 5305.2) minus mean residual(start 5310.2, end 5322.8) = 1.0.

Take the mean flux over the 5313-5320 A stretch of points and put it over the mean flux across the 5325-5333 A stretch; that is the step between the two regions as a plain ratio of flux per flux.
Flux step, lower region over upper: 1.00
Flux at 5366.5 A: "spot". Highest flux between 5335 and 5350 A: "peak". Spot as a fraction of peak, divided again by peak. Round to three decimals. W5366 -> 0.053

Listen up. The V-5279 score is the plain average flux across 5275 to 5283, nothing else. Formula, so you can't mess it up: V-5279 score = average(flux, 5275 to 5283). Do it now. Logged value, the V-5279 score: 20.9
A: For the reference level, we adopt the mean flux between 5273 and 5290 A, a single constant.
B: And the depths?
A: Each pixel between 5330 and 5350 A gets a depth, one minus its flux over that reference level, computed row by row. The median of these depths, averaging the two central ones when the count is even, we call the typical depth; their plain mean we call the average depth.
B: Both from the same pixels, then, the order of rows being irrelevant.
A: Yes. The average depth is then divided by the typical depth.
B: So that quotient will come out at 1.04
